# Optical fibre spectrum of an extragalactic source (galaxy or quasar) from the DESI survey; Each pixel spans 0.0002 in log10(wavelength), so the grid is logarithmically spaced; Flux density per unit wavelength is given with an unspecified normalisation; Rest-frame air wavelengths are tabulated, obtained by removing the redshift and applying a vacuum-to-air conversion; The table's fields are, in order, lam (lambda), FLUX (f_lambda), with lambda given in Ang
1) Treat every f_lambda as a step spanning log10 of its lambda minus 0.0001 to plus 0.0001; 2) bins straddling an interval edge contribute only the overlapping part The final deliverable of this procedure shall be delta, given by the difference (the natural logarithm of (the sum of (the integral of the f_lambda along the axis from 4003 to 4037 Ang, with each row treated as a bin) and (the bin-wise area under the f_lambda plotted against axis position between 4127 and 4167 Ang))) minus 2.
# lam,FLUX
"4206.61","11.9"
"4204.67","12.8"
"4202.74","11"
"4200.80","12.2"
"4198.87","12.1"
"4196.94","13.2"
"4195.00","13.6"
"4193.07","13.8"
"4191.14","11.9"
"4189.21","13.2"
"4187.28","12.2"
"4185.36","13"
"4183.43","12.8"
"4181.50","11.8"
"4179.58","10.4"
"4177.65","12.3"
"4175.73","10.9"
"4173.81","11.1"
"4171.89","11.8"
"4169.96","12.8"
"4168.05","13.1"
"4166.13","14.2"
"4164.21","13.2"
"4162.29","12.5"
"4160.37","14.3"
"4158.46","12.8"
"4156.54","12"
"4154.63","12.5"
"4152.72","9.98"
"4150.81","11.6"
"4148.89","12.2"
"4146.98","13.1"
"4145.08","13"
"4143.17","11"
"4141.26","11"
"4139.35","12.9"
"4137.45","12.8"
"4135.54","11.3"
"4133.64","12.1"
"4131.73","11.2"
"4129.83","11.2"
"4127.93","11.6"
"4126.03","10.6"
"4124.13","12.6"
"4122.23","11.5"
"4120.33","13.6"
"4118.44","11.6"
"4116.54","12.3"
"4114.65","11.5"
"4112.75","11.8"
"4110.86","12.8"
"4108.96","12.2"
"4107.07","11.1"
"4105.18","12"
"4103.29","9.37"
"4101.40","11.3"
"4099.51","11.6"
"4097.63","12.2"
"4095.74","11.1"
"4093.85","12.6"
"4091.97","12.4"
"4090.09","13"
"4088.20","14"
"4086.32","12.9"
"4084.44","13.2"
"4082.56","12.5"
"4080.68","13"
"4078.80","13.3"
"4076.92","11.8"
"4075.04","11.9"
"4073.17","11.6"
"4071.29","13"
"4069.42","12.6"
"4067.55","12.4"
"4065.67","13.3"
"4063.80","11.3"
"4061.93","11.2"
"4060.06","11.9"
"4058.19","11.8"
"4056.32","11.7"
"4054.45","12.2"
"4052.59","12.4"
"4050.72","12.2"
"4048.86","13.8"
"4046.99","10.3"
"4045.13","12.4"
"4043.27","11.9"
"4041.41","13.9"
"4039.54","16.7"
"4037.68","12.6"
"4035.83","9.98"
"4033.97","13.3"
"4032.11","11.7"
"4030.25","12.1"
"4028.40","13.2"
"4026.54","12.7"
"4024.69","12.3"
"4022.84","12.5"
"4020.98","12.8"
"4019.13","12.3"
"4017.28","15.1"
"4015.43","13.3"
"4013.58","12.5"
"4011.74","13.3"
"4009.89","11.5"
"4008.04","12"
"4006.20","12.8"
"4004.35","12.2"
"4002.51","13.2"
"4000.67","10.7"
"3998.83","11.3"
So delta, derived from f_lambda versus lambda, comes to 4.8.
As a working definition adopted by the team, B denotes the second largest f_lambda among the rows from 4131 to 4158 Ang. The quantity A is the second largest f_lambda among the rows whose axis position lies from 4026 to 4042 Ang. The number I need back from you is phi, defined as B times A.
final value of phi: 181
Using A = 13.9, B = 13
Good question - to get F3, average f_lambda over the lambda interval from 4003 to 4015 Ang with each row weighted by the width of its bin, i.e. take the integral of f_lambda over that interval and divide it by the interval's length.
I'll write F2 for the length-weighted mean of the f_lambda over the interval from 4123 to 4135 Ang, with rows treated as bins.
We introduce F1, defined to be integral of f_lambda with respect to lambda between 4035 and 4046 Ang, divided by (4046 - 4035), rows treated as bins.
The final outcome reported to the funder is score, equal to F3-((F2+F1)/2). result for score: 0.21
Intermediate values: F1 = 12.9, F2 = 11.5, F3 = 12.5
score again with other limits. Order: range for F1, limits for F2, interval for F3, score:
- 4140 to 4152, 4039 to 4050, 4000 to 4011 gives -0.37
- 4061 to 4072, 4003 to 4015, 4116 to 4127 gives -0.35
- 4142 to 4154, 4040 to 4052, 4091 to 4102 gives -0.30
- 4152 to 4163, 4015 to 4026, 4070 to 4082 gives -0.27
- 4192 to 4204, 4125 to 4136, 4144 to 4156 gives 0.06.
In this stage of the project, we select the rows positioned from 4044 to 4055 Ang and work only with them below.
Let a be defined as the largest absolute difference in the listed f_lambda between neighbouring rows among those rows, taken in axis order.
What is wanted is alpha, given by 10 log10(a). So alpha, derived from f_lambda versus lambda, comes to 5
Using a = 3.5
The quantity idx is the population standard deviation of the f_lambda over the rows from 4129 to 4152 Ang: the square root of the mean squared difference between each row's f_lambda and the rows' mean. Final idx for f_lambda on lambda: 0.80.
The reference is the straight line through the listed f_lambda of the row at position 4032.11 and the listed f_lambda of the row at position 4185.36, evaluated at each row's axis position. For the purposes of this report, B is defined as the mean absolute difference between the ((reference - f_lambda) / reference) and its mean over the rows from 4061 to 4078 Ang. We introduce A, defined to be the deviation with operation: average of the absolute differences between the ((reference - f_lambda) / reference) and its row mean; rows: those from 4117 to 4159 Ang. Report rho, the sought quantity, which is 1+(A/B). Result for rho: 2.13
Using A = 0.059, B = 0.053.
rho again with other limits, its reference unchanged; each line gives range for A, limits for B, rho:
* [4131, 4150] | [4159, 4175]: 1.88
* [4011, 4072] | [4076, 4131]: 2.12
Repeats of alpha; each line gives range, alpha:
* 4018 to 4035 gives 2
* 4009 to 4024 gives 4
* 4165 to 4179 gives 1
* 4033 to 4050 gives 6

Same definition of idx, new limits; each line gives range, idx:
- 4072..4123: 0.93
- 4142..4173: 1.06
